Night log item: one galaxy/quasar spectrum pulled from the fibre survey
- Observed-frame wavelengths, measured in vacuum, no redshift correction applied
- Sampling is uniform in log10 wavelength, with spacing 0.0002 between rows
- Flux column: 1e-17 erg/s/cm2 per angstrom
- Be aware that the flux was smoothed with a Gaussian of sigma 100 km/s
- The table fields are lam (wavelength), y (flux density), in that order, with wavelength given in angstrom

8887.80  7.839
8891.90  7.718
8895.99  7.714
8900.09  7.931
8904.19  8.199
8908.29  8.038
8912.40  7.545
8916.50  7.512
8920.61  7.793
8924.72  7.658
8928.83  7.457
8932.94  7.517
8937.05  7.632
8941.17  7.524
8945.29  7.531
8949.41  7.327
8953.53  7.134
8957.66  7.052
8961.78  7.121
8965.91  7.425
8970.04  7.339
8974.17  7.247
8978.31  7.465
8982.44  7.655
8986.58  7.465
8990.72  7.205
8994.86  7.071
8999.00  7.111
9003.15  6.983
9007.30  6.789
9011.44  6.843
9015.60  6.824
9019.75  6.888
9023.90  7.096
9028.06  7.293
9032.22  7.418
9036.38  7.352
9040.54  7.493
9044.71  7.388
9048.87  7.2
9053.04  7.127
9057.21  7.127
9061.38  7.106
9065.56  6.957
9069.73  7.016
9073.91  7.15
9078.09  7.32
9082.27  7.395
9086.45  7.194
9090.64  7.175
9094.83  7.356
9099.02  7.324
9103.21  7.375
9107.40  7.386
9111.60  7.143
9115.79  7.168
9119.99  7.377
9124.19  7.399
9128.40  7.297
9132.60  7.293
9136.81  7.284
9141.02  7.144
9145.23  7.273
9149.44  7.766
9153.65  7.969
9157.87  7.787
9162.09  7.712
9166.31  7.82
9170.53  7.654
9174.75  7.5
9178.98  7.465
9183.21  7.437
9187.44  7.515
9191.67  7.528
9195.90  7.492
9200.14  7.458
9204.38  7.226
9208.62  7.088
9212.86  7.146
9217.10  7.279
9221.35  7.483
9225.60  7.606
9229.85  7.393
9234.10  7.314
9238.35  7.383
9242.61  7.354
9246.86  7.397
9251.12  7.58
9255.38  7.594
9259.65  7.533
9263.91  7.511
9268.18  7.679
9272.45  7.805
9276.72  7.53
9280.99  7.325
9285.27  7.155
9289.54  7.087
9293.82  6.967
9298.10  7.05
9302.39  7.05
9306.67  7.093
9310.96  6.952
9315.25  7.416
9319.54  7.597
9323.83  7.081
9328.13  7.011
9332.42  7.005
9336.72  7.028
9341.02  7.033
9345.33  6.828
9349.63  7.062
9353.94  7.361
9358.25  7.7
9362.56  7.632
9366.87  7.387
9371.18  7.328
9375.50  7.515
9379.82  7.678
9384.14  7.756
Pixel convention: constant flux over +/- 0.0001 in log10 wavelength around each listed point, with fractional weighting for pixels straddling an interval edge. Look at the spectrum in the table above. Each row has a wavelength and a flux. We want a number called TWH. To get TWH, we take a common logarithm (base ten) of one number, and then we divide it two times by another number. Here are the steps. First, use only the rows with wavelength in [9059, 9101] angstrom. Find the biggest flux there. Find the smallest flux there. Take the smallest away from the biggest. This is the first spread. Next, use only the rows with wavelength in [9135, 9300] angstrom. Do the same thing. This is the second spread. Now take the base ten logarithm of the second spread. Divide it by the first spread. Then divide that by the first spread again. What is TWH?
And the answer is 0.00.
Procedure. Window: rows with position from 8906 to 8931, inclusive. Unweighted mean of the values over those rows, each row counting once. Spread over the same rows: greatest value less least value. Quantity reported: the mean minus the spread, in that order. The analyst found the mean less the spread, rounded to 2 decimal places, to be 7.09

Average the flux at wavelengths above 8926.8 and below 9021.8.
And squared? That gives 52.5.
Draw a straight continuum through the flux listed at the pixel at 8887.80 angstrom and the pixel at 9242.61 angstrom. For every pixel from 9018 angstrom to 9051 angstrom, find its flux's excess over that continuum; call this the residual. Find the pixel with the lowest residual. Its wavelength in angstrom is 9019.75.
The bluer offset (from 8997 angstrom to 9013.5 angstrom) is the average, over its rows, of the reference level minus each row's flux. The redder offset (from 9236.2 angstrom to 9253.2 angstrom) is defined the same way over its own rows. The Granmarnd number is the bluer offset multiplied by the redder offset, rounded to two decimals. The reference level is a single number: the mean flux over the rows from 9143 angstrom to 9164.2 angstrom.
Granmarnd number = 0.21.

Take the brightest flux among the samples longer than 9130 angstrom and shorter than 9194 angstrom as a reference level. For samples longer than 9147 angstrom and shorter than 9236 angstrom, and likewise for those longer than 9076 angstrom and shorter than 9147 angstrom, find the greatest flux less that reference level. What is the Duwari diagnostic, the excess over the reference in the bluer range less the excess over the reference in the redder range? -0.57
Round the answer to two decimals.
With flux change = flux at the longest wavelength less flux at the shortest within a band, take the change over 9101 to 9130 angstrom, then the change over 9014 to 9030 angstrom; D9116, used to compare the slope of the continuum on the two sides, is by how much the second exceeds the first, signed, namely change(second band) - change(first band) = 0.55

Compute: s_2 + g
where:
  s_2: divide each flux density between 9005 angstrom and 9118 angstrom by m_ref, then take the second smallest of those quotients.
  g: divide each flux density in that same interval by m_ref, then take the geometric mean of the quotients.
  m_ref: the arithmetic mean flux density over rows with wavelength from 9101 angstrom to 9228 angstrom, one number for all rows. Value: 1.88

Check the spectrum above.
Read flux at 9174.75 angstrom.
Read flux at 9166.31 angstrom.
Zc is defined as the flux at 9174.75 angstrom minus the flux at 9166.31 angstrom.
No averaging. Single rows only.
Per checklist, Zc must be -0.32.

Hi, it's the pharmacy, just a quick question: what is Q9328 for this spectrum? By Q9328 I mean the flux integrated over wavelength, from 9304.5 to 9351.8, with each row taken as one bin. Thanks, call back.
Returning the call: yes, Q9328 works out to 336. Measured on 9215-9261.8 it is 349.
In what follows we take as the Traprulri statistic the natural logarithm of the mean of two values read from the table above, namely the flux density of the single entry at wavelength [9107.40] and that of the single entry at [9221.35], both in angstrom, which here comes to 2.01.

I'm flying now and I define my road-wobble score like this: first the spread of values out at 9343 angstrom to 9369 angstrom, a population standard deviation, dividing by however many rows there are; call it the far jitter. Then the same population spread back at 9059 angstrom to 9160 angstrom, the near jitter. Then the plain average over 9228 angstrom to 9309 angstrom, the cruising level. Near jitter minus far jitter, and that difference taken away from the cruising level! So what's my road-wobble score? 7.43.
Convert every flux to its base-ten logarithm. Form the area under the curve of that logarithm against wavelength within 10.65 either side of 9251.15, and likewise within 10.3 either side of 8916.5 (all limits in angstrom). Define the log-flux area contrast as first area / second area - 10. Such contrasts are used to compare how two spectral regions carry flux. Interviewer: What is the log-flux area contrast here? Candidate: -8.98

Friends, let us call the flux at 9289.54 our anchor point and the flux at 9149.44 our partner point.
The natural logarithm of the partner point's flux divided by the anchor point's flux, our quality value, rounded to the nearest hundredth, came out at 0.09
